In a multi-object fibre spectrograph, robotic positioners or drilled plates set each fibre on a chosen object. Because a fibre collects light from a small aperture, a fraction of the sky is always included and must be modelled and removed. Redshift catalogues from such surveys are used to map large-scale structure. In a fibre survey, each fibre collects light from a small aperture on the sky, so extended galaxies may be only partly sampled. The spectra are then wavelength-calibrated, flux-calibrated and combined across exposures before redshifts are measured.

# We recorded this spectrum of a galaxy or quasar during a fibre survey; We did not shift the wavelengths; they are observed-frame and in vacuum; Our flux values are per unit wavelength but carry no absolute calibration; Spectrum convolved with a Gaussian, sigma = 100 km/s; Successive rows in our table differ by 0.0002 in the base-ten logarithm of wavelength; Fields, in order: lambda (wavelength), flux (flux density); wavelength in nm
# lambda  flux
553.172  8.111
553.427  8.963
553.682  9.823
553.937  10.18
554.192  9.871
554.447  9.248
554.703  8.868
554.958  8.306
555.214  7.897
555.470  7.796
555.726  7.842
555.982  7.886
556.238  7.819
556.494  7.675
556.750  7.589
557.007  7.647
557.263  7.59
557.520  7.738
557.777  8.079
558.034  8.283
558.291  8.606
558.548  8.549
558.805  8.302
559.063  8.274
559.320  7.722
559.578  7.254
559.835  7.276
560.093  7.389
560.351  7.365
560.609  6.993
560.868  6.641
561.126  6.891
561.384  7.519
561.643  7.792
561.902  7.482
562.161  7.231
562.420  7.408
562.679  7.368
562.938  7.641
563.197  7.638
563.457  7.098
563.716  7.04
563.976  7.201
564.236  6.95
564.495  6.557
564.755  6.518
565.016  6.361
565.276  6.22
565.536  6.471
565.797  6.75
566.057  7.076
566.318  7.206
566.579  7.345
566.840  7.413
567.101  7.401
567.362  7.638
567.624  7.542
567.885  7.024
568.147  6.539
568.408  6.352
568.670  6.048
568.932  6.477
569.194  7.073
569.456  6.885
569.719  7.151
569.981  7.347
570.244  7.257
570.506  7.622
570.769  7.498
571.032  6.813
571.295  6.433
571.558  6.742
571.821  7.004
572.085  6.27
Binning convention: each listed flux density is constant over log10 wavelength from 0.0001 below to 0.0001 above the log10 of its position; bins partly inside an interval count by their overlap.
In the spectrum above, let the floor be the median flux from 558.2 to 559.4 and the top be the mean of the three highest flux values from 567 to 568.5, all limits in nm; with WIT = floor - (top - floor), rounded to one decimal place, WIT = 9.1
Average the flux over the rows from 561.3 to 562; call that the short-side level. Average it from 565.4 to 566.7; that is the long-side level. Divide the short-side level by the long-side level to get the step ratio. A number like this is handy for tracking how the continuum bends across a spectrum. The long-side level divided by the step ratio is 6.4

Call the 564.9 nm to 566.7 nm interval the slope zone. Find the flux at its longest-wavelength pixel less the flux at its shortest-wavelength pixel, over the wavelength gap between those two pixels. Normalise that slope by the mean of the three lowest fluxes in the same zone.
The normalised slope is 0.10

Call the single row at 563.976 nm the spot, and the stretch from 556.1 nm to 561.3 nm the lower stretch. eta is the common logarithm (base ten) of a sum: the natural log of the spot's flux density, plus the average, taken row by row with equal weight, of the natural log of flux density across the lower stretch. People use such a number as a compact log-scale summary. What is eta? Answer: 0.603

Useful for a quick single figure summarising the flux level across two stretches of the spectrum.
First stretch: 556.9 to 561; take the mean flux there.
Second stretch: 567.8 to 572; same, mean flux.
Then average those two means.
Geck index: 7.31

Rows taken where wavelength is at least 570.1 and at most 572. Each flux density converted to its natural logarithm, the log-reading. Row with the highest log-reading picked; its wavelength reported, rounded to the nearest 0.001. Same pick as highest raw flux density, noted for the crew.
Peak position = 570.506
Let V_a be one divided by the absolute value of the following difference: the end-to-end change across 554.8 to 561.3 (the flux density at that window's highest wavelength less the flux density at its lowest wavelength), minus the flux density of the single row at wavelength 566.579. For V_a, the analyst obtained 0.114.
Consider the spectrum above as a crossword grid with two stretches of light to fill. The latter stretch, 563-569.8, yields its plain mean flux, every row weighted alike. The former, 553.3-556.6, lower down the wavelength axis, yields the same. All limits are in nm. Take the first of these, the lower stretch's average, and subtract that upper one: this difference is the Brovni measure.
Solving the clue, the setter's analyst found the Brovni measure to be 1.71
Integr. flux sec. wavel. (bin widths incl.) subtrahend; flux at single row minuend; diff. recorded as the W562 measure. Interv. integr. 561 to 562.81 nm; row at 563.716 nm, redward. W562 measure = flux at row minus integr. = -6.3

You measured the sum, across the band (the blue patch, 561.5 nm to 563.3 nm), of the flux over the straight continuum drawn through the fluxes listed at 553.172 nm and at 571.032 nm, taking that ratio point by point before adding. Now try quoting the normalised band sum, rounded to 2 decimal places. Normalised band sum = 7.07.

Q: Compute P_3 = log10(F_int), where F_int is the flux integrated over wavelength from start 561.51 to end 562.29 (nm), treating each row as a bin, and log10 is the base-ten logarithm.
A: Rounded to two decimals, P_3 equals 0.77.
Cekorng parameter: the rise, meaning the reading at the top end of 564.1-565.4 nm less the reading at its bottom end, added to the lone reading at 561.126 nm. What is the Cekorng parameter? 6.2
